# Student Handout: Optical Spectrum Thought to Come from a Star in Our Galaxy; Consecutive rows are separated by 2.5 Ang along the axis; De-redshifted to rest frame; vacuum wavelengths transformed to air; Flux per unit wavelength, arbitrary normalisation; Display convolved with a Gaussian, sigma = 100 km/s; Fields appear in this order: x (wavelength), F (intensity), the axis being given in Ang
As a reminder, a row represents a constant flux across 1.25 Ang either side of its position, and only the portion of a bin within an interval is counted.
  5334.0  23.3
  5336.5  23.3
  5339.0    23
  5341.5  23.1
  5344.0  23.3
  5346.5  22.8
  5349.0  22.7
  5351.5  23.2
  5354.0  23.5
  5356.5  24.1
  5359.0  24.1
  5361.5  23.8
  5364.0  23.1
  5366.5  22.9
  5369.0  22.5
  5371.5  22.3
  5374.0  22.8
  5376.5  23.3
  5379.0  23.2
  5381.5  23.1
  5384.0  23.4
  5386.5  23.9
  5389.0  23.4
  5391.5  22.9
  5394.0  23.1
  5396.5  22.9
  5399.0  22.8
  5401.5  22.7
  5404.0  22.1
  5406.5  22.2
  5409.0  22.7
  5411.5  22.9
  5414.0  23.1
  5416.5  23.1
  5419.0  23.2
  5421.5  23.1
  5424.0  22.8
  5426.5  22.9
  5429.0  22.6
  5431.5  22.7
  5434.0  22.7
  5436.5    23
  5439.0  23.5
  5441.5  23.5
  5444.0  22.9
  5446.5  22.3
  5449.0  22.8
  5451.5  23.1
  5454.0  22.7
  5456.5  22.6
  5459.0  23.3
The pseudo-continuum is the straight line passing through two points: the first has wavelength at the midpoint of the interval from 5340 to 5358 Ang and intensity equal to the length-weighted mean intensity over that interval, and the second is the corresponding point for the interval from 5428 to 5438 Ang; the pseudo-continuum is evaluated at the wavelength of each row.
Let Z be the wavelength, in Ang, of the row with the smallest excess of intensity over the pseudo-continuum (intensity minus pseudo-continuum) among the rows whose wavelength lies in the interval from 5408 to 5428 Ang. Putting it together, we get 5409.0 Ang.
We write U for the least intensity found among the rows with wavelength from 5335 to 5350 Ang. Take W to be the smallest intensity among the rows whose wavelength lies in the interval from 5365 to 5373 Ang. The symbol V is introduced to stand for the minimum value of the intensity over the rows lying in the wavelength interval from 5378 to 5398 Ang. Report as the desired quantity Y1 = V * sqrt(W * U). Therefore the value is 515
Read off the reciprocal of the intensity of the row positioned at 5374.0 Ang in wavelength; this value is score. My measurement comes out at 0.0439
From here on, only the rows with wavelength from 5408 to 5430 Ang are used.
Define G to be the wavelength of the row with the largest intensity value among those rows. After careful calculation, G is 5419.0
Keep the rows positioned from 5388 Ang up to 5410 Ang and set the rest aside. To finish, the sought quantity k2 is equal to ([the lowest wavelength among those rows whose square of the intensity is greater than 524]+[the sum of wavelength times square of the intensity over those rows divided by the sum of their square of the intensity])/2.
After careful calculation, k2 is 5393.9 Ang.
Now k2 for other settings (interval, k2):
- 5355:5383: 5362.6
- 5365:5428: 5381.5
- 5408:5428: 5414.6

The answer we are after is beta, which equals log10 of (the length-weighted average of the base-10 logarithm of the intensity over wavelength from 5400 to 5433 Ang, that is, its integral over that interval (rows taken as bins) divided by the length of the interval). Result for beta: 0.133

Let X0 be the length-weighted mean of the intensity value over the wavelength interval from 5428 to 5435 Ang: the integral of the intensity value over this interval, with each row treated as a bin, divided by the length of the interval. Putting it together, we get 22.7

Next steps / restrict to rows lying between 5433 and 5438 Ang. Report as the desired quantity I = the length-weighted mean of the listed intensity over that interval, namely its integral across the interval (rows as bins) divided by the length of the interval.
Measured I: 22.9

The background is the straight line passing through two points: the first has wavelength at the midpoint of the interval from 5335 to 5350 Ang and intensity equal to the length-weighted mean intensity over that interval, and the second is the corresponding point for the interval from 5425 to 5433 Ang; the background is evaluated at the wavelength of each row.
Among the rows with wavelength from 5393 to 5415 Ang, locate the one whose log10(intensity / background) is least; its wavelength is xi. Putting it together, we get 5404.0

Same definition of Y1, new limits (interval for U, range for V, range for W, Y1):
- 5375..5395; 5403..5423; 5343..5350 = 504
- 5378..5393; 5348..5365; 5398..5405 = 511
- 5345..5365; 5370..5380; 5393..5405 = 499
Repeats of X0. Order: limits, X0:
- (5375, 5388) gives 23.4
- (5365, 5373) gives 22.6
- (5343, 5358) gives 23.3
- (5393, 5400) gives 22.9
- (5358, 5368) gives 23.4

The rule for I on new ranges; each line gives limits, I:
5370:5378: 22.8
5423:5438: 22.8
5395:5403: 22.8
